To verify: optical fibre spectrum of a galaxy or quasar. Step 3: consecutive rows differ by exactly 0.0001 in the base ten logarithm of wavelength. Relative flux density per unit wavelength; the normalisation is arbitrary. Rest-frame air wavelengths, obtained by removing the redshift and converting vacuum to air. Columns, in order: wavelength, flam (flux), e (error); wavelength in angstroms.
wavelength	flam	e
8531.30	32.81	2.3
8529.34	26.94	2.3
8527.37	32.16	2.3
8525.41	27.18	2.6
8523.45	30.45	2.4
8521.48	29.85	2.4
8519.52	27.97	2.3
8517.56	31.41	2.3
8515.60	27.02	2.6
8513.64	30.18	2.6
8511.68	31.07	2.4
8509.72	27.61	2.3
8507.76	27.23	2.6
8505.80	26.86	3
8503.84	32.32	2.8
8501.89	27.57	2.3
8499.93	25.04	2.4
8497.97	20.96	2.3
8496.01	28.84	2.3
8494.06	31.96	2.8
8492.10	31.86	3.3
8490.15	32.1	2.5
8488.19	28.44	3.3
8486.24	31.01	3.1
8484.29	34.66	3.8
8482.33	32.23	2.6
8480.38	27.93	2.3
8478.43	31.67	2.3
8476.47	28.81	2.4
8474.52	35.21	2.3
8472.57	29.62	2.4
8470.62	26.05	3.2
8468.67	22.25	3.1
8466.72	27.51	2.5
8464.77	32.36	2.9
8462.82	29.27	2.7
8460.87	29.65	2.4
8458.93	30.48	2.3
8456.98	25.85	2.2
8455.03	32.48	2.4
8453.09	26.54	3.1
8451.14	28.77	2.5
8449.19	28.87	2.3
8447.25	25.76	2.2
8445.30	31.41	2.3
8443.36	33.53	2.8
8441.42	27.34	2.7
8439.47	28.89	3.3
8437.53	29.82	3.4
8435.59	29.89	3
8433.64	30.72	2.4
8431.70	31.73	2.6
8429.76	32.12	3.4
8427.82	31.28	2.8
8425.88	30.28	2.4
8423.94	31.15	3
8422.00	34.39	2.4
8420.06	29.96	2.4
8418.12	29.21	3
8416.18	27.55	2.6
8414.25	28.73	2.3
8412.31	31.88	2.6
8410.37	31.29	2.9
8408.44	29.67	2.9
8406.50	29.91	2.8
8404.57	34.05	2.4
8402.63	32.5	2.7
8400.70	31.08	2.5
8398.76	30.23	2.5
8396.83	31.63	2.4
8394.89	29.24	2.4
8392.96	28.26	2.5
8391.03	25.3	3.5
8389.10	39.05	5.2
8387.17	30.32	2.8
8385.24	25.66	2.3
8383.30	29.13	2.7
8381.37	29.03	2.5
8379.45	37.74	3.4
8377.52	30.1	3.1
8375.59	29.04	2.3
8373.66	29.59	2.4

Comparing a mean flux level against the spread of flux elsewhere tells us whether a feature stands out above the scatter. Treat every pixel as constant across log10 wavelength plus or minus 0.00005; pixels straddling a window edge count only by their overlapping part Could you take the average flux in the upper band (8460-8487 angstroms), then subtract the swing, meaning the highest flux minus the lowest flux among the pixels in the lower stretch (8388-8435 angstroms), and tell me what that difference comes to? 16.1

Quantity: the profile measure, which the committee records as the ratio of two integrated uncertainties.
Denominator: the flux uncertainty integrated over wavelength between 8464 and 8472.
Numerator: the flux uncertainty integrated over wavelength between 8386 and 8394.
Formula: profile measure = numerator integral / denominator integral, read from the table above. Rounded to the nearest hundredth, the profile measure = 1.19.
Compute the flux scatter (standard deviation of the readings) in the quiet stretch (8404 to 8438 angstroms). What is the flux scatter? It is 1.7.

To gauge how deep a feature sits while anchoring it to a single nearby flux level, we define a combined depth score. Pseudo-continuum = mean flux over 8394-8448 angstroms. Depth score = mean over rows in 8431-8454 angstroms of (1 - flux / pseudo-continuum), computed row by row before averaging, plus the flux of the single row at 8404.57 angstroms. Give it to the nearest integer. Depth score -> 34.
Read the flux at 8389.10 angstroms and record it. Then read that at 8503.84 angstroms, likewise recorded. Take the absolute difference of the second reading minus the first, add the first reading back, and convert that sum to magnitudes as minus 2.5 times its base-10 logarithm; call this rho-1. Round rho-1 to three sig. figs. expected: -4.15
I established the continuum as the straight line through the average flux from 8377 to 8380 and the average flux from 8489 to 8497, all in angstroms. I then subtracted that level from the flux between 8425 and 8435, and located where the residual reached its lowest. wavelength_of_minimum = 8425.88 angstroms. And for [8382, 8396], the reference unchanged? 8391.03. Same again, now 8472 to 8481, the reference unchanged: 8480.38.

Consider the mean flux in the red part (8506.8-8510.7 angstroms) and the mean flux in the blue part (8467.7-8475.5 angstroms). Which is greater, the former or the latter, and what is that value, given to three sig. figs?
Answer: 28.3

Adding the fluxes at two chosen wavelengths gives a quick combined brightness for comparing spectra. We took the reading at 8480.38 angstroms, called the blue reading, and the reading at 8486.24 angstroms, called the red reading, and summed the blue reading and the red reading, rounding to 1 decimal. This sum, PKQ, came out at 58.9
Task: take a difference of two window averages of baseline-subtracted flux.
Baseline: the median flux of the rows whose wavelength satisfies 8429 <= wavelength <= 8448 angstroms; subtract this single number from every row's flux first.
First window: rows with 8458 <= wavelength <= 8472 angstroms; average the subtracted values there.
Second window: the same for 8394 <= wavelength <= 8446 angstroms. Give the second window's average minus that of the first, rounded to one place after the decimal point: 2.5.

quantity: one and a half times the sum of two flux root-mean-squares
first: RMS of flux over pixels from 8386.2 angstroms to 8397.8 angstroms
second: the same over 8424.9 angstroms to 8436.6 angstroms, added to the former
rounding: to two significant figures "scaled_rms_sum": 93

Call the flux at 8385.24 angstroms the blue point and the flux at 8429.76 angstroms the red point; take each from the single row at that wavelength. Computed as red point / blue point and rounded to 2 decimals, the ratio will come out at 1.25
